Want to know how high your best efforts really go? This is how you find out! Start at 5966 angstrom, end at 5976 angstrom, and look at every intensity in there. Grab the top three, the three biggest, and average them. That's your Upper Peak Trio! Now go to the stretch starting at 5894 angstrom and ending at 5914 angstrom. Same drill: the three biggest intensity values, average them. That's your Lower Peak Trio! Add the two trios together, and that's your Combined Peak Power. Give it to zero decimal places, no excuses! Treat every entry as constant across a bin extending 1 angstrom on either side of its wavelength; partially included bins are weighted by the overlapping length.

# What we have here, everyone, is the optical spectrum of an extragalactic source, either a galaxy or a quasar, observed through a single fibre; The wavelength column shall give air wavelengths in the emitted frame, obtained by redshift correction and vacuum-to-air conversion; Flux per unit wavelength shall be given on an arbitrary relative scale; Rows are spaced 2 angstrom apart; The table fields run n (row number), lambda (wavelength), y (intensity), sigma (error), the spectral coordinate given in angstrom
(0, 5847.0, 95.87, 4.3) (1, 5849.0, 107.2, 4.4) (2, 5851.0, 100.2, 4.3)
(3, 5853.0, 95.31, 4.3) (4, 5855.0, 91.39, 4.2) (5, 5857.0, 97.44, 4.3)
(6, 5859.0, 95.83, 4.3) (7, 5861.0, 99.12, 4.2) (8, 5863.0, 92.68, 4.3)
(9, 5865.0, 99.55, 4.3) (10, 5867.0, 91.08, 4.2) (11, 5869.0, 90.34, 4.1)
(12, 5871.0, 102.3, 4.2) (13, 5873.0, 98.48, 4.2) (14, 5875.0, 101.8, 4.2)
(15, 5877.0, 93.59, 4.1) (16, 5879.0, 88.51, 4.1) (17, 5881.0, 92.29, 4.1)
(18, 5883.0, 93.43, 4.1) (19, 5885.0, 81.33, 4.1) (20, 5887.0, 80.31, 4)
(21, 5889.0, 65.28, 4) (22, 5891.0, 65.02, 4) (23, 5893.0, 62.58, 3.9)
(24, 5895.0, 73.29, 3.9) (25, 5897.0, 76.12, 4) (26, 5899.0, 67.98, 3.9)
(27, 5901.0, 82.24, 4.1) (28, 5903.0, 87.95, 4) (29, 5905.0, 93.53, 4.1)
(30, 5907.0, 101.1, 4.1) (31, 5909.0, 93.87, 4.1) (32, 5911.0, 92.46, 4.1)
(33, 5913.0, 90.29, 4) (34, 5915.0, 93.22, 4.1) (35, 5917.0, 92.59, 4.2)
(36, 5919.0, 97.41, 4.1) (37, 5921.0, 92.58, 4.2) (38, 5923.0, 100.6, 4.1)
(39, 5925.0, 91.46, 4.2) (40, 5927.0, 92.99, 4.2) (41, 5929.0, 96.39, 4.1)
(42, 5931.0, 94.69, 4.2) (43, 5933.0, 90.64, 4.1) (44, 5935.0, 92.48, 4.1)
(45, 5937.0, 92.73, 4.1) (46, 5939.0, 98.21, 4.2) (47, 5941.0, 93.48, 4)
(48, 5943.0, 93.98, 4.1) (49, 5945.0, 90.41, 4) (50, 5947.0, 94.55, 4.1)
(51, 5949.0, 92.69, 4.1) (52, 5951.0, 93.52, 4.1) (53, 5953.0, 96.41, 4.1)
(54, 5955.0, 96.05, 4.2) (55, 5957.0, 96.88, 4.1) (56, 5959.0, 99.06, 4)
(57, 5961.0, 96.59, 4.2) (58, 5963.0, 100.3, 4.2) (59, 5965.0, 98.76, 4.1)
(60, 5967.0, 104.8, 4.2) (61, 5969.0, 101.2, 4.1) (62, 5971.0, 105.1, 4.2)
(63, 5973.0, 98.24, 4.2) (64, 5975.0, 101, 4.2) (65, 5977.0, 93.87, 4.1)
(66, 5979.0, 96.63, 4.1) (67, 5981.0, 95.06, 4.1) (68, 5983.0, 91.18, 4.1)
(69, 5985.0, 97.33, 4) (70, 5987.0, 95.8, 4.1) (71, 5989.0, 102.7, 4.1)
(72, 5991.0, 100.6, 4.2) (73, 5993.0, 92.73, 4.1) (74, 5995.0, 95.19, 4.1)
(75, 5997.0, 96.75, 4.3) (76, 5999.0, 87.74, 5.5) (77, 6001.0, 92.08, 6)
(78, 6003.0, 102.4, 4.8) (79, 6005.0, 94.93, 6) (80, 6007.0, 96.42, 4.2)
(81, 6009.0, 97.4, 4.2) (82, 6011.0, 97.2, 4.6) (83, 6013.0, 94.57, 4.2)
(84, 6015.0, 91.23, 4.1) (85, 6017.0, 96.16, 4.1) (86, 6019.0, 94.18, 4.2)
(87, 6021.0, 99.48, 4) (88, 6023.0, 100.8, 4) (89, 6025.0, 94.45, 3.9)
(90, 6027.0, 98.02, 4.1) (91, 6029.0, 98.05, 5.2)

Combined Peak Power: 200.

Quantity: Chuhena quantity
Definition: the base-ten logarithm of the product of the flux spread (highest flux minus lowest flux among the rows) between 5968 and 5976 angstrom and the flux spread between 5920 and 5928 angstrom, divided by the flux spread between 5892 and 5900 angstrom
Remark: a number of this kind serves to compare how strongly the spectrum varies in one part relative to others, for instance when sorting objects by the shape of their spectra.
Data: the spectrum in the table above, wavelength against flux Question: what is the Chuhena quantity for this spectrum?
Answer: 0.7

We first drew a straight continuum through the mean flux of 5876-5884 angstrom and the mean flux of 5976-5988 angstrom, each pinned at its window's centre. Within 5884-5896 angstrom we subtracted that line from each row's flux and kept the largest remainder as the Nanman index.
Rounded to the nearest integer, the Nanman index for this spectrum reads -11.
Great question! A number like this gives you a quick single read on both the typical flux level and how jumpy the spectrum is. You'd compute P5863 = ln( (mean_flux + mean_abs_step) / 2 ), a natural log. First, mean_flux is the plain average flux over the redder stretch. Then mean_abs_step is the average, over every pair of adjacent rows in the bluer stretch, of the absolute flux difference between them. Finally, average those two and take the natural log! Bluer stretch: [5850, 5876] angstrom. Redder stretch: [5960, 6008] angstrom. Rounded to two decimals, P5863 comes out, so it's 3.94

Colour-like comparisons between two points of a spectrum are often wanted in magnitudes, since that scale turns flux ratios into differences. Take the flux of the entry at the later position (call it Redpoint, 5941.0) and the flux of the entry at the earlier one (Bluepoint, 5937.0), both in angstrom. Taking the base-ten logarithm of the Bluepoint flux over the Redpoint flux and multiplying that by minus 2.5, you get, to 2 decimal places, 0.01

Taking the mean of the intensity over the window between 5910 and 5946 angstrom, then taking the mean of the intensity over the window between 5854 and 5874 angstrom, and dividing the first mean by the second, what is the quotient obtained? 0.98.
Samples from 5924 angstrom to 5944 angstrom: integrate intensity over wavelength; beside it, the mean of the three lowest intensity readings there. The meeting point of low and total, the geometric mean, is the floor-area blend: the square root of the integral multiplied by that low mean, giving 414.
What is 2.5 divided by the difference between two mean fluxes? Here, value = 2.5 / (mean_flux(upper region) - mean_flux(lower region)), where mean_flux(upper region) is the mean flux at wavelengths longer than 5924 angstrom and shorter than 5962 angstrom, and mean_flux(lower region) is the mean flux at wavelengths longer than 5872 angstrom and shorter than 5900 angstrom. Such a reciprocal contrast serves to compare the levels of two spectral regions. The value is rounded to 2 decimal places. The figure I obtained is 0.19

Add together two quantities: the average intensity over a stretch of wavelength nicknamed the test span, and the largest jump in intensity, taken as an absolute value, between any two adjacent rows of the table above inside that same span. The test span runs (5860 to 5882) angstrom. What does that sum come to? 107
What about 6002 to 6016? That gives 104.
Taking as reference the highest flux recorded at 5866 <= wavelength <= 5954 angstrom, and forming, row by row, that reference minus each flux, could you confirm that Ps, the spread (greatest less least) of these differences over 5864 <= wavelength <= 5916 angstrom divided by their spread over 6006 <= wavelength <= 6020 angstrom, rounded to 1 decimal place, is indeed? 6.4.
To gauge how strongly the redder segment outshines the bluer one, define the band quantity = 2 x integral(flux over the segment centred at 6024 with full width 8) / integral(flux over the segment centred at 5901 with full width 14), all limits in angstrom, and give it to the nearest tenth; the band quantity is 1.3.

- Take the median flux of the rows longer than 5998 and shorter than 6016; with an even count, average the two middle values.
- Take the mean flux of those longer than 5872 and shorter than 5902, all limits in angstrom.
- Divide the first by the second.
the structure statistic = 1.17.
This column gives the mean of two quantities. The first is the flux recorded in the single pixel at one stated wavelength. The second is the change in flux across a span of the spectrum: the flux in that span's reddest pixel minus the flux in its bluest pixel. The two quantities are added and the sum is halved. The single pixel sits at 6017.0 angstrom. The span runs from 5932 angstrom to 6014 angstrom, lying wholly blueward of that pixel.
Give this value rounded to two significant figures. 50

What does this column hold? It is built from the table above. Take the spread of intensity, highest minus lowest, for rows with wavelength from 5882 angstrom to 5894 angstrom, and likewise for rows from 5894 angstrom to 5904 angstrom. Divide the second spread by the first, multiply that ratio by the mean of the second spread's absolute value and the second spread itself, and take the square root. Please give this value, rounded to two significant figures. 3.6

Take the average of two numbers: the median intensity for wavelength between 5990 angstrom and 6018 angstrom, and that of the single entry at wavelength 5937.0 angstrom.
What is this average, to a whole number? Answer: 94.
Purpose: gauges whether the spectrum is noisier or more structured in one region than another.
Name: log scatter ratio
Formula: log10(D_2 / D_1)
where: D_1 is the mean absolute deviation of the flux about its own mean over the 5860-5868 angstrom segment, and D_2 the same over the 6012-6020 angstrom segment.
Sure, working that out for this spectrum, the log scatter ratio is -0.42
